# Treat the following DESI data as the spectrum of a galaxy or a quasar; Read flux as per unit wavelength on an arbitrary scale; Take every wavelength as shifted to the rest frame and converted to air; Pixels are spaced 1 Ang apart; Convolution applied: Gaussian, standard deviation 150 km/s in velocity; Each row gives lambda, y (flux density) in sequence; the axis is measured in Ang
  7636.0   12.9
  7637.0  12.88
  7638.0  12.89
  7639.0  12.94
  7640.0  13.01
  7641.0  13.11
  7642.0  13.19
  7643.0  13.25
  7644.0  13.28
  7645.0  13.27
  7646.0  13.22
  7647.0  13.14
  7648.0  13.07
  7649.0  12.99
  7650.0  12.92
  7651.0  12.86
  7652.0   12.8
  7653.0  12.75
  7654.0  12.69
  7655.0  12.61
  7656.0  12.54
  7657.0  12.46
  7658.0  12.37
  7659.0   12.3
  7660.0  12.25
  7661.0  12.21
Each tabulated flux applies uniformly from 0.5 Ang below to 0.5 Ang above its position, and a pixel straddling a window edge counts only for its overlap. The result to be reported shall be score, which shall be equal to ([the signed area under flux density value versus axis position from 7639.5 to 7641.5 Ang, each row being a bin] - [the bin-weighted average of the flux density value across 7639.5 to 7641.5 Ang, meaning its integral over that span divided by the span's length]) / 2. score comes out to 6.53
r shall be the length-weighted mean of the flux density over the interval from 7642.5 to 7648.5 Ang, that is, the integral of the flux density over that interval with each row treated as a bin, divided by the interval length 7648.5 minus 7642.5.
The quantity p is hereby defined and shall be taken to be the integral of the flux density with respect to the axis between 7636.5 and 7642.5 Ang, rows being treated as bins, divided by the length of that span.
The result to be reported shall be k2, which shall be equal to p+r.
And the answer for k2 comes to 26.2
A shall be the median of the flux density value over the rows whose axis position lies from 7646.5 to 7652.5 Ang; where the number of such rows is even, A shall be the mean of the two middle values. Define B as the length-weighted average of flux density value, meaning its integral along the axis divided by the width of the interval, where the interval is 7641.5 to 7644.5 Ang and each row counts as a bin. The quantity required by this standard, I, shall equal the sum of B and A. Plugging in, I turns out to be 26.2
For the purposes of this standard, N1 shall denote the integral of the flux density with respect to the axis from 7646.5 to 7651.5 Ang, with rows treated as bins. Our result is 65.0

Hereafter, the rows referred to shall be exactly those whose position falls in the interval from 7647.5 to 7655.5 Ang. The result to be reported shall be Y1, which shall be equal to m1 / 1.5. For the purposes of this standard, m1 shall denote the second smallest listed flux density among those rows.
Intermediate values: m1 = 12.69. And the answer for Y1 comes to 8.46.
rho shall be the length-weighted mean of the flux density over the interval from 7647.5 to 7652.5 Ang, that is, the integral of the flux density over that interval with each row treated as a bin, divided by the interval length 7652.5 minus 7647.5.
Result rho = 12.9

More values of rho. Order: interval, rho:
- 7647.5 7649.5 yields 13.0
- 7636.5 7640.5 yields 12.9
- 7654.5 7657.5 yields 12.5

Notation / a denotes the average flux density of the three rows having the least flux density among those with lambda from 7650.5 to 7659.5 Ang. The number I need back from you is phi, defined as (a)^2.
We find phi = 153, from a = 12.4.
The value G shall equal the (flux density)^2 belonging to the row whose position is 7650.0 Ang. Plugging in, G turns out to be 167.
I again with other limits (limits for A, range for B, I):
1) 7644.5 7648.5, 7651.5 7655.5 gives 25.9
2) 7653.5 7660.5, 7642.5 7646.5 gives 25.7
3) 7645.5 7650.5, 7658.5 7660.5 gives 25.3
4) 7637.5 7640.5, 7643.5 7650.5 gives 26.1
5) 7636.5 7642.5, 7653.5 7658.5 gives 25.5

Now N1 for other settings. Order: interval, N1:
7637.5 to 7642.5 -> 65.1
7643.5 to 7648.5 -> 66.0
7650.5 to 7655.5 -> 63.7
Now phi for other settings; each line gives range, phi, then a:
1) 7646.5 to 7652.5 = 165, 12.9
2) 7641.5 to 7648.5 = 172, 13.1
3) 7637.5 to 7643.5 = 168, 12.9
